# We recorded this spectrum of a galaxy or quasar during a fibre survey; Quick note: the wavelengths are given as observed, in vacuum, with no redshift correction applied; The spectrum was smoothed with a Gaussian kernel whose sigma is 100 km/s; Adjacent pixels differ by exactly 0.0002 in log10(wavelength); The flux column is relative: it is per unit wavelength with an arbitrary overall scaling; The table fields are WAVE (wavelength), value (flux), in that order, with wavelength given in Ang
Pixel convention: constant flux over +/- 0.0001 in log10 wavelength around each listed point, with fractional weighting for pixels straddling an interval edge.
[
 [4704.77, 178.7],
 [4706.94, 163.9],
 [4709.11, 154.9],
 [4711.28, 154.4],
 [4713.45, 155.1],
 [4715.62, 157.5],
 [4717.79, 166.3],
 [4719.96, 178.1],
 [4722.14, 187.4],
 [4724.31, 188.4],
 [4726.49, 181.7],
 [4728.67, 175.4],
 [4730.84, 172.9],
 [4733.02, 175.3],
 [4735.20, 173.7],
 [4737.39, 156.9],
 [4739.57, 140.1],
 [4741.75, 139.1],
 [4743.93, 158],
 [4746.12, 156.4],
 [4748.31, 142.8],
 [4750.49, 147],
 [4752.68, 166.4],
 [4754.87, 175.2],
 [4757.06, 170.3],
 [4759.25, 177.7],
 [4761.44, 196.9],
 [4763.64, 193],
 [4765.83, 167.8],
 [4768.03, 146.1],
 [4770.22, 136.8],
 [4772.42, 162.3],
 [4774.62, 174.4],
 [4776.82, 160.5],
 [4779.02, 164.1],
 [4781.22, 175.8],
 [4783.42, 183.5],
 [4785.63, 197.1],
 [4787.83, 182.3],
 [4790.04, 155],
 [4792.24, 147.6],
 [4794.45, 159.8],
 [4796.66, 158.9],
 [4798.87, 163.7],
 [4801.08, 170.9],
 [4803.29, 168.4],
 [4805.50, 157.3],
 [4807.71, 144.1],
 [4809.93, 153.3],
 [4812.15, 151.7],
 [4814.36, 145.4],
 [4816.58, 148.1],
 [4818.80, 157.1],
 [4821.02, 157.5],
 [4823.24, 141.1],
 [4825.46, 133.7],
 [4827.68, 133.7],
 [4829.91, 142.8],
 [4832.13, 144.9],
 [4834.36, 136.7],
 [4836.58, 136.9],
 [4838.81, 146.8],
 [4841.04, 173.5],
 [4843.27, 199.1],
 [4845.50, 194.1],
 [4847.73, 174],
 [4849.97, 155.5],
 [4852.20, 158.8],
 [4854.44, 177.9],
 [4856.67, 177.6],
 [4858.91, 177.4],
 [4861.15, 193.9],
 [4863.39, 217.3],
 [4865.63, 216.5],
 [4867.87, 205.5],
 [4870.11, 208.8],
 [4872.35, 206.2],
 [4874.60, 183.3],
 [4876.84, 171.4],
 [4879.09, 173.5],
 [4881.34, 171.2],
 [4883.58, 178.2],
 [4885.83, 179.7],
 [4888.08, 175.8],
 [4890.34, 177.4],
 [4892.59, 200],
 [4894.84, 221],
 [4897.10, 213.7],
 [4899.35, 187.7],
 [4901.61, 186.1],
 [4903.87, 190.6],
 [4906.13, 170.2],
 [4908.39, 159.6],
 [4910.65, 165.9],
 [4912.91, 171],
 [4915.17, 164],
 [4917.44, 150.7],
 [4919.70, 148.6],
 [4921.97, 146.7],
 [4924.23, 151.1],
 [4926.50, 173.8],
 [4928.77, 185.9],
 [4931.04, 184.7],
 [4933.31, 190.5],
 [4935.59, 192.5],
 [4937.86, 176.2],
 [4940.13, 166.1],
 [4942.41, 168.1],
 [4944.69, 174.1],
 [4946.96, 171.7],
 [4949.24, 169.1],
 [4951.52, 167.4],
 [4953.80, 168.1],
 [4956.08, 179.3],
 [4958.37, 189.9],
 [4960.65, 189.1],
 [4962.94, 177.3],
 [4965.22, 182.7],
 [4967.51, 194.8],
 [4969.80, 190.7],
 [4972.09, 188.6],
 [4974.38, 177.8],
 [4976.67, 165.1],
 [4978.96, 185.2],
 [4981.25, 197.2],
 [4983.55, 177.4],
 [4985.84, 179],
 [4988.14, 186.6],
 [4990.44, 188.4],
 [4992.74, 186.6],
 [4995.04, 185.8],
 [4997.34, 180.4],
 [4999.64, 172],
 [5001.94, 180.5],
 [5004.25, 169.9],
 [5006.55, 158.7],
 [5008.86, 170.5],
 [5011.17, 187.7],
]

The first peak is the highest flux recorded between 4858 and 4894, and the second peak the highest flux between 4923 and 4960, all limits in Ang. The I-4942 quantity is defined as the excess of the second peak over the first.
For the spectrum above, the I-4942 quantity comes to -25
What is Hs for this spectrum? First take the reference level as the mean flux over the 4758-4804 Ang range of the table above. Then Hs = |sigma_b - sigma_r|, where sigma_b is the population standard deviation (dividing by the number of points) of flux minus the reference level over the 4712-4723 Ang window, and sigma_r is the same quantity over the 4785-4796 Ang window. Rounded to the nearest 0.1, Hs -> 6.2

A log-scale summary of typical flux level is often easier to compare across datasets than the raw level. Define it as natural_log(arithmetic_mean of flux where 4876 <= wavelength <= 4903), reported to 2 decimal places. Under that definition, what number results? 5.23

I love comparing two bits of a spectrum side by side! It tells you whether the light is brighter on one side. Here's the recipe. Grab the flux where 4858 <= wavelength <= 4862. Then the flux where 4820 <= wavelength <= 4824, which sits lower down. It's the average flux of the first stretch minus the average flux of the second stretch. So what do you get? 36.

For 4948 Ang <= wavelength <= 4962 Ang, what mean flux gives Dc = 177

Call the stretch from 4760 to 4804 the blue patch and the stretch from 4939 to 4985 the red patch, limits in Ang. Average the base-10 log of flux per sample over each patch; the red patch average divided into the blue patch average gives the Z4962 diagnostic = 0.99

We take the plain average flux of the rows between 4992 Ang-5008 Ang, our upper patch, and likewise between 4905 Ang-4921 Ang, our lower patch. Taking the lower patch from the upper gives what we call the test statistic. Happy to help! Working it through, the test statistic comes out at 15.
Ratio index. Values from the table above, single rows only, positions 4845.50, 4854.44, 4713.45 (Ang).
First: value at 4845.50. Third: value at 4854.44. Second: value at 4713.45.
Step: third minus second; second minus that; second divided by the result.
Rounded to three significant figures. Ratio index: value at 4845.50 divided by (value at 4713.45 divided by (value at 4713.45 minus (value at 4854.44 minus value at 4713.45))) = 166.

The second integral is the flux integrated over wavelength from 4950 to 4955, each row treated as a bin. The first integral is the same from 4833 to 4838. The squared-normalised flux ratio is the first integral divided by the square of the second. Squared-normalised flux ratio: 0.0010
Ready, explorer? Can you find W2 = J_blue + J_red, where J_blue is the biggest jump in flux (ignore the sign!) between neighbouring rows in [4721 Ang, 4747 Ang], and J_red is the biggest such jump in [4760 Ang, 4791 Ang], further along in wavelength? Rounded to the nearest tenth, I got 46.2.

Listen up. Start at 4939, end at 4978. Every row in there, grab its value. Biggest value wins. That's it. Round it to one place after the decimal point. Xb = 194.8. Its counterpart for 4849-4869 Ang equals 217.3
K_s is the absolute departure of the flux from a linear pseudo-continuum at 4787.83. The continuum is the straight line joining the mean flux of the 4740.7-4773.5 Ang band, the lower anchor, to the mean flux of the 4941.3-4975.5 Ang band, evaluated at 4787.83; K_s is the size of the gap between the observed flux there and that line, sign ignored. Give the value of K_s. 17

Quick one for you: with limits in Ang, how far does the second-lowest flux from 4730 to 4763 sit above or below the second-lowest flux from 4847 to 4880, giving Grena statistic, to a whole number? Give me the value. -19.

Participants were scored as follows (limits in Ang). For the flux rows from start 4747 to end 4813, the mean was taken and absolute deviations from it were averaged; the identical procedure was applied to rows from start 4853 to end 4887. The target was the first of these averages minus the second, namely -2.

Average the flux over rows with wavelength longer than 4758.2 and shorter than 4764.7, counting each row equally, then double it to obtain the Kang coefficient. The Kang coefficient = 378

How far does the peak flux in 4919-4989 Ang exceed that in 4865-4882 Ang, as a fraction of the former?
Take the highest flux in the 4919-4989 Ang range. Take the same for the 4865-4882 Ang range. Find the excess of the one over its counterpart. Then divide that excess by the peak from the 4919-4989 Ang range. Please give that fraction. -0.10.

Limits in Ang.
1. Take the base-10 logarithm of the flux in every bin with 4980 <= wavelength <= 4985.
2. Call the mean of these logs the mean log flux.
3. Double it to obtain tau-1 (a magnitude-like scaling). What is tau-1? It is 4.544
